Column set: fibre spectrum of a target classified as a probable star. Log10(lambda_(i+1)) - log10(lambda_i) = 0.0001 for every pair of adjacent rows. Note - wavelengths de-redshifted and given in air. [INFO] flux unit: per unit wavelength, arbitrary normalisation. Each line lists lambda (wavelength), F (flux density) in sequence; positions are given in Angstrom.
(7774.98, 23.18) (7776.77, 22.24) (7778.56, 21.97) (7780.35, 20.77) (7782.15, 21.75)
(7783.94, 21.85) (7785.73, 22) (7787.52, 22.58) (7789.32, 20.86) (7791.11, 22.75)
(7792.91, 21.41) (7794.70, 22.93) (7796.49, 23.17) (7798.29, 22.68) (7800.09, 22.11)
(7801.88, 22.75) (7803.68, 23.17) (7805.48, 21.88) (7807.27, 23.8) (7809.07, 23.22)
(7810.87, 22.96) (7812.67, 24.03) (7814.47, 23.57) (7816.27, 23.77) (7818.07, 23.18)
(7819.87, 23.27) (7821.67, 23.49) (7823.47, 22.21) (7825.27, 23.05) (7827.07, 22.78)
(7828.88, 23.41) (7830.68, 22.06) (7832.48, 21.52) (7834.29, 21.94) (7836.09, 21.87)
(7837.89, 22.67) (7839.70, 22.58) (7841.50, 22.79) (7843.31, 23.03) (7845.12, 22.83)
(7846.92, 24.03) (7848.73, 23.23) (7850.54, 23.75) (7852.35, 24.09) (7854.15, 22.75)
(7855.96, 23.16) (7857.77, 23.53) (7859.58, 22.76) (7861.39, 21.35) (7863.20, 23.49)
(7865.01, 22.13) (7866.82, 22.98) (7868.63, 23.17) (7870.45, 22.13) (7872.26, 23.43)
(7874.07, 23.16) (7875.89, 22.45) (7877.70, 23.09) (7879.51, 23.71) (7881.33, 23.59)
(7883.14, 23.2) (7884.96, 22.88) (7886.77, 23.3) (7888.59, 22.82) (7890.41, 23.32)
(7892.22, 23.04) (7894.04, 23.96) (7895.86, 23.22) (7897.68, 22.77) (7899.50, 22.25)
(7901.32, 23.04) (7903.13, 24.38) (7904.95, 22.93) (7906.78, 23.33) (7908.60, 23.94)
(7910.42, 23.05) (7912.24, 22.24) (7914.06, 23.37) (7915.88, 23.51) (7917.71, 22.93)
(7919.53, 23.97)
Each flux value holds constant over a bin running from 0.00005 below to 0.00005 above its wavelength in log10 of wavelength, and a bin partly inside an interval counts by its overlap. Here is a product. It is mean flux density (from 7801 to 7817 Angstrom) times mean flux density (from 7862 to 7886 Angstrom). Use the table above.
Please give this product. 535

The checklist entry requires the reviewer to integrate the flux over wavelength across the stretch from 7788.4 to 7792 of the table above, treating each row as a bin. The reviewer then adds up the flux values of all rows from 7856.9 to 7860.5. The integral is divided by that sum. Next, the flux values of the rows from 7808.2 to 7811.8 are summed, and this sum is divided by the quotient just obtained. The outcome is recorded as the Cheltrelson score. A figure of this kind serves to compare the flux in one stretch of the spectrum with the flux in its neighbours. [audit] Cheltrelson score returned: 27.3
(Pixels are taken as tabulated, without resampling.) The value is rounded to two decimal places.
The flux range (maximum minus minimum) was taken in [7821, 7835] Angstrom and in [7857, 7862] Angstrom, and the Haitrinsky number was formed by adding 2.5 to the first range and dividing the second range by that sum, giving 0.49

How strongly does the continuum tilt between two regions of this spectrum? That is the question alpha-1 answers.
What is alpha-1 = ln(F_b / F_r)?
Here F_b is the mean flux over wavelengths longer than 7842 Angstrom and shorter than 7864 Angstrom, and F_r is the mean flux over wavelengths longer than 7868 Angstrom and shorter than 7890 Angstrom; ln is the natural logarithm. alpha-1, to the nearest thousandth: 0.004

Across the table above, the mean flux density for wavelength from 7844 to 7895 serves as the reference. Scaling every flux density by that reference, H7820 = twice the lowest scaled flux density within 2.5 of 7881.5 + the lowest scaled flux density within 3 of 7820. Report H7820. 3.01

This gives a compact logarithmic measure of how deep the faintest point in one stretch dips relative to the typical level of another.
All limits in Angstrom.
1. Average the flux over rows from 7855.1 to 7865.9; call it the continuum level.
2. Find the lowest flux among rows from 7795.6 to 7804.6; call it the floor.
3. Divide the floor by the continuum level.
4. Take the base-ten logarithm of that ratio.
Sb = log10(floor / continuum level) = -0.01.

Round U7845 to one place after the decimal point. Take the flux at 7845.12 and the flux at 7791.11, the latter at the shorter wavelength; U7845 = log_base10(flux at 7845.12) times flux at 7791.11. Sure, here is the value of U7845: 30.9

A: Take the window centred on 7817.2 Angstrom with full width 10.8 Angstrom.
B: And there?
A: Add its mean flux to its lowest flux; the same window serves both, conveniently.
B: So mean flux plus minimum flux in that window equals 46.7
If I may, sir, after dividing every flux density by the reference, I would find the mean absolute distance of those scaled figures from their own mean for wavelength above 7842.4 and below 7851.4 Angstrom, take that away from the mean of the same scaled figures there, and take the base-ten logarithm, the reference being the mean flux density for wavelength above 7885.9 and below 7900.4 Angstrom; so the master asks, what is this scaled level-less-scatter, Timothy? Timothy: -0.002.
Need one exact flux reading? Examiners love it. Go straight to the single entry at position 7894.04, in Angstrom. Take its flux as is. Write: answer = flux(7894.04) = 23.96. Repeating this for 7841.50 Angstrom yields 22.79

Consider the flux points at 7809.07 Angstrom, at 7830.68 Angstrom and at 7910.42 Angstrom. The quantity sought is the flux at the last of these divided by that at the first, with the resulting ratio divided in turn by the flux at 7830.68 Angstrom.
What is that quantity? 0.0450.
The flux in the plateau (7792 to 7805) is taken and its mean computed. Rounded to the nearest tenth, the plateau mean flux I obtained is 22.6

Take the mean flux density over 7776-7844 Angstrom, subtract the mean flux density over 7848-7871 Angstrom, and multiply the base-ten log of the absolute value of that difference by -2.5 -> 1.0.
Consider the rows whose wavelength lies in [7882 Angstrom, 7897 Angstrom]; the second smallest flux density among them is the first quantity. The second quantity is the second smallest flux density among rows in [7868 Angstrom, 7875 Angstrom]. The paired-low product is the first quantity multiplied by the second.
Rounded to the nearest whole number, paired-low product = 530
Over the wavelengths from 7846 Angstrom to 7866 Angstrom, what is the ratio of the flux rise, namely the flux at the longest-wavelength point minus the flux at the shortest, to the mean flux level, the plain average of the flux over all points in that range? -0.082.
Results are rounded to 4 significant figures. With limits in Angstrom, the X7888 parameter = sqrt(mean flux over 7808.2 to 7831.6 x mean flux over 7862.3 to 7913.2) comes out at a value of 23.13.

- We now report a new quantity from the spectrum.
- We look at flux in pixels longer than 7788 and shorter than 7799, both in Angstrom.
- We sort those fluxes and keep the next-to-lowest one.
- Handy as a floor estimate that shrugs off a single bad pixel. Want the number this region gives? 21.41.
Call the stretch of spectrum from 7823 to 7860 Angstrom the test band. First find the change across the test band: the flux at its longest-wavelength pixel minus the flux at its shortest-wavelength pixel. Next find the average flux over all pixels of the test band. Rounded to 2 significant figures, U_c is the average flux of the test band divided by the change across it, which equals 42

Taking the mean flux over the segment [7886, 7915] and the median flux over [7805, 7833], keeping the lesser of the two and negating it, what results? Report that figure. -23.2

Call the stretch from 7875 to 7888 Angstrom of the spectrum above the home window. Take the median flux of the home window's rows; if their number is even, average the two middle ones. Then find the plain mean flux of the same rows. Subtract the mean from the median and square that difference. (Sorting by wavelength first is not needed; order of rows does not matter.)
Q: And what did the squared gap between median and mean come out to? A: 0.001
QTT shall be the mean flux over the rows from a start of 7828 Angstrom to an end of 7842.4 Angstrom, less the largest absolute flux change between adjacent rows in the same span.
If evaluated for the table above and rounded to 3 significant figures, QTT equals 21.0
